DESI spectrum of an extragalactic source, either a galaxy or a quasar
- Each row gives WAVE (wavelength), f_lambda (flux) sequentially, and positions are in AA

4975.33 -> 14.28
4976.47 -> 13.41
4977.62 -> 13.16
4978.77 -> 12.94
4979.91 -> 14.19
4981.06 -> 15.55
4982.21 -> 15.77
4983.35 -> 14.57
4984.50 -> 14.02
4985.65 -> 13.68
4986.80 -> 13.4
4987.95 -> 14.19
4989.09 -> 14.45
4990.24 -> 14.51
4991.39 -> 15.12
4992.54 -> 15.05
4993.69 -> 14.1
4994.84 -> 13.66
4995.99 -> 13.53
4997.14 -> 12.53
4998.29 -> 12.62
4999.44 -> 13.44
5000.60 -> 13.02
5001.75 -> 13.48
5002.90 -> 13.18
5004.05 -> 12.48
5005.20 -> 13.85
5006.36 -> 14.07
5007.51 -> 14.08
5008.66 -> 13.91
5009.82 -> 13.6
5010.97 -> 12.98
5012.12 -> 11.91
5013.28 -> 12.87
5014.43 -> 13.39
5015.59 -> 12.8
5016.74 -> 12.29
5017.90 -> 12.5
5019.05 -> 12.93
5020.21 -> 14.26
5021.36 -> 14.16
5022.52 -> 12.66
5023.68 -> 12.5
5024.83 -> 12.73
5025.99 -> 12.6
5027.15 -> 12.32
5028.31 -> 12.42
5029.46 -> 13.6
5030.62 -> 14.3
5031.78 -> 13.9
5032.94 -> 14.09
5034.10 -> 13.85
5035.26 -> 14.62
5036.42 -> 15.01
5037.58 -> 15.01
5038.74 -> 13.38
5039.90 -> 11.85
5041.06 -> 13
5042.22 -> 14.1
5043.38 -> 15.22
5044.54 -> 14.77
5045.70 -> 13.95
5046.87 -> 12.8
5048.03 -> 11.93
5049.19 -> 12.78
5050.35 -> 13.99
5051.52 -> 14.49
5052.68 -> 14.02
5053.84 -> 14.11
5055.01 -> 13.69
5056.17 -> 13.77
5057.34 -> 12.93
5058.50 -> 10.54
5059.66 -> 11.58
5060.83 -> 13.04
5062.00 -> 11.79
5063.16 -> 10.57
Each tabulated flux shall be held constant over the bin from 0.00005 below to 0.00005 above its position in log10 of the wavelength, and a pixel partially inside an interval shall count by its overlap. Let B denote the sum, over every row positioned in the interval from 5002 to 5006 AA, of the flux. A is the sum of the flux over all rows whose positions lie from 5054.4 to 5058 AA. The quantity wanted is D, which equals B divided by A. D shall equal 0.98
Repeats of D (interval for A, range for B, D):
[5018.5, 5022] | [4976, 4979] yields 0.96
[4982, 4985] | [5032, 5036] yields 0.96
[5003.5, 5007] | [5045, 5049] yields 0.96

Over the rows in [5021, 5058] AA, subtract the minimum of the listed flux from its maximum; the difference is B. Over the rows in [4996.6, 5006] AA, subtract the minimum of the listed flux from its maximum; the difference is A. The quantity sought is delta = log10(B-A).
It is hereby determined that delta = 0.3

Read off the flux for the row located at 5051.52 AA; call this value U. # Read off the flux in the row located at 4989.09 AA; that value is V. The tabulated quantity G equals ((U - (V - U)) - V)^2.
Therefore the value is 0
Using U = 14.49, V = 14.45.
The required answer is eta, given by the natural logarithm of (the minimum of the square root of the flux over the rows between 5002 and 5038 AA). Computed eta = 1.24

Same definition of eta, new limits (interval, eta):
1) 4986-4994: 1.30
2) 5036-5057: 1.24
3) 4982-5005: 1.26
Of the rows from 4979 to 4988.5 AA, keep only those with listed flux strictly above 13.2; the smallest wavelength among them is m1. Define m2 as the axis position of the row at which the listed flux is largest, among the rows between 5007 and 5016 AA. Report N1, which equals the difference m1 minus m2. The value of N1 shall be -27.6 AA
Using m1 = 4979.91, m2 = 5007.51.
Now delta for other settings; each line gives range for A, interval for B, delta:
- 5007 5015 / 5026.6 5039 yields -0.3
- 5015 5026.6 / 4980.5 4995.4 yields -0.4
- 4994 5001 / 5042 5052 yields 0.3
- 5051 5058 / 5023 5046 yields 0.3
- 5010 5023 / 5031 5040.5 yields -0.1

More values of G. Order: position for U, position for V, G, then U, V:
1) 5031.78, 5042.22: 0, 13.9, 14.1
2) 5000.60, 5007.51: 4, 13.02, 14.08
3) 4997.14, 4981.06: 36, 12.53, 15.55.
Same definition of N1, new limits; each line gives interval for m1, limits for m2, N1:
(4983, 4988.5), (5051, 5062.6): -68.2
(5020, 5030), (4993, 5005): 26.5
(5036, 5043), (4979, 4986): 54.2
